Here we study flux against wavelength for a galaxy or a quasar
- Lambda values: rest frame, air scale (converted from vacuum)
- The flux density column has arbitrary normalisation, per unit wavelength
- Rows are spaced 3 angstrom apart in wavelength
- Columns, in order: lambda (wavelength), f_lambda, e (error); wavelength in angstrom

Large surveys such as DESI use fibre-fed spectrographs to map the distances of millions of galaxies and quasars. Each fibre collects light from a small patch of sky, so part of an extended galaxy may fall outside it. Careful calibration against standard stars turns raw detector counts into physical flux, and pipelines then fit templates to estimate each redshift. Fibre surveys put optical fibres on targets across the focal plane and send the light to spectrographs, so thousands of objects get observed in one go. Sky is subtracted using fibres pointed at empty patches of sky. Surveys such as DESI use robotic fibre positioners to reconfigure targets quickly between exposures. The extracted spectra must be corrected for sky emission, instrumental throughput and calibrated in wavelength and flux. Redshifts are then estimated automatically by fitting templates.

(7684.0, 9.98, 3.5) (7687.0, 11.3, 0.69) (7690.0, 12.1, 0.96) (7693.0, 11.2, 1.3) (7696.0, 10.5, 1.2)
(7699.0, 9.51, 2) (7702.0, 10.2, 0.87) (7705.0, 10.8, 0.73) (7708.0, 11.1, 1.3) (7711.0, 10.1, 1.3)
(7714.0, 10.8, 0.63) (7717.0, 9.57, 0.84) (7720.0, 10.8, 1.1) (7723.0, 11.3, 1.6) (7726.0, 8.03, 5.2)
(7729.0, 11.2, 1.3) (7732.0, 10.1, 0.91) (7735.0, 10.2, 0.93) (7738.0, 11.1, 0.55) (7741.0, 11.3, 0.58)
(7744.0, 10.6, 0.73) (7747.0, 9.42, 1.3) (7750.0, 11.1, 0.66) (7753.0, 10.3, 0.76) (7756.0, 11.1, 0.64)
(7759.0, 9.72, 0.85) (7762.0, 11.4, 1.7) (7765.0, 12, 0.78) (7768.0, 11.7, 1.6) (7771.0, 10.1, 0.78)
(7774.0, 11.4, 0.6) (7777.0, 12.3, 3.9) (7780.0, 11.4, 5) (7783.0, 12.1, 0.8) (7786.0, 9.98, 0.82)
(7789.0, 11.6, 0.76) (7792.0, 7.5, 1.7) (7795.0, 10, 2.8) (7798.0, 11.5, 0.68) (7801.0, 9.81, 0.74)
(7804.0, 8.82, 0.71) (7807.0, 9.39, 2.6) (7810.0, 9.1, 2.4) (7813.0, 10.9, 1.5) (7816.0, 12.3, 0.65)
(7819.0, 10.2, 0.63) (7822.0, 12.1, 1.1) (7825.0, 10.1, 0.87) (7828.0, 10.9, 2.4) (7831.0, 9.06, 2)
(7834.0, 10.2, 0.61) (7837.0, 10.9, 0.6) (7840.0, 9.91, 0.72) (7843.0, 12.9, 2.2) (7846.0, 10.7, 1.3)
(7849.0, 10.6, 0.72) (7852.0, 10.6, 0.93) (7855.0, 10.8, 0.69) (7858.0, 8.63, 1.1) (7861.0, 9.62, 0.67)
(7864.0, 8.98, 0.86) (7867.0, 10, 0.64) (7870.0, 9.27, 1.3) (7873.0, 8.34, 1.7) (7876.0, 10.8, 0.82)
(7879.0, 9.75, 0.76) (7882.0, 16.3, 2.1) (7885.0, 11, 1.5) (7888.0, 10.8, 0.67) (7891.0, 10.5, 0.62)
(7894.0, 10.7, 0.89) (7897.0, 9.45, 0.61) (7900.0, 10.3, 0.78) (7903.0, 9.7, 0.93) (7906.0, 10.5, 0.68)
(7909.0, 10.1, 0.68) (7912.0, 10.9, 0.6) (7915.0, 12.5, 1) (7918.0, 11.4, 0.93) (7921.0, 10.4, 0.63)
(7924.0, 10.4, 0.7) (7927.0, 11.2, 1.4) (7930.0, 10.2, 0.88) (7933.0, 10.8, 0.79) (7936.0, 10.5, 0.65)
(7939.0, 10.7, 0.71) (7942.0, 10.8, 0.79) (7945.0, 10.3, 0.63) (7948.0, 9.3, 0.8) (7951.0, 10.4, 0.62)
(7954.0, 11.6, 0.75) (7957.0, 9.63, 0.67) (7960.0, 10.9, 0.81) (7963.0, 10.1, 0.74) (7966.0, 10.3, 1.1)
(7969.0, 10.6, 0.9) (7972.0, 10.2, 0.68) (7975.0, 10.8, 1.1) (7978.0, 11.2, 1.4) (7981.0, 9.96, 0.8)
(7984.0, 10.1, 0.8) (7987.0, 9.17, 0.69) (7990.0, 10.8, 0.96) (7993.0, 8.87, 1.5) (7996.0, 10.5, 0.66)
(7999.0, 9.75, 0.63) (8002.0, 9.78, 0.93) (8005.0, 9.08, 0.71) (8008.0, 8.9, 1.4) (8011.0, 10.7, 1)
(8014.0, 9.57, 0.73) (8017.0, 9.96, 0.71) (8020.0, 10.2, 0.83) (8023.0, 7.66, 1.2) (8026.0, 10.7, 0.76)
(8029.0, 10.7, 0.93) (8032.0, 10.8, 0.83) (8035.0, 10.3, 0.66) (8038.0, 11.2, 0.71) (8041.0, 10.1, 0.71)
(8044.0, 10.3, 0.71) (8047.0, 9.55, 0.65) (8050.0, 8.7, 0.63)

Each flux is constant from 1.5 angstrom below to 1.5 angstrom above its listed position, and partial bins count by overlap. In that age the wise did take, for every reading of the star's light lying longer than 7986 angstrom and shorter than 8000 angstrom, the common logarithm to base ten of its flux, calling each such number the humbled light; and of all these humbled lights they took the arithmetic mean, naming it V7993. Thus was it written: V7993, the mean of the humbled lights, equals 0.99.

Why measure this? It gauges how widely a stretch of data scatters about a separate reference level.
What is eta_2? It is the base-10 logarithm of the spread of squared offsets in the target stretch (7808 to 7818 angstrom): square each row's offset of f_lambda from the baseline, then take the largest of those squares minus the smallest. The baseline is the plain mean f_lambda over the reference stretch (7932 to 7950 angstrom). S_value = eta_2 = 0.5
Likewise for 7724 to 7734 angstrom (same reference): 0.7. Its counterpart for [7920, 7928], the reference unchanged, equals -0.2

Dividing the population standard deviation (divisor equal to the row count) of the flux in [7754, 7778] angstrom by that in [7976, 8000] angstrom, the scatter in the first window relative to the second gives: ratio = 1.13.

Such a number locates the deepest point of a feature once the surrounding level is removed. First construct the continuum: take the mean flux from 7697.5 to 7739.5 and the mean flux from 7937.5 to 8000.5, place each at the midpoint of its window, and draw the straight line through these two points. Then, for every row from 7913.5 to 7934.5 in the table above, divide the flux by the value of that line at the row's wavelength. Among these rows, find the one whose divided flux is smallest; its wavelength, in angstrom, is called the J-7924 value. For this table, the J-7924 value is 7930.0 angstrom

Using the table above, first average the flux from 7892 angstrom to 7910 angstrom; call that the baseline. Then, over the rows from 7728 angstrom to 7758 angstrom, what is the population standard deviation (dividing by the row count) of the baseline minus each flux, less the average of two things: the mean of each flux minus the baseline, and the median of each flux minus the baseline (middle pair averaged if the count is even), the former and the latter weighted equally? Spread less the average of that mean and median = 0.0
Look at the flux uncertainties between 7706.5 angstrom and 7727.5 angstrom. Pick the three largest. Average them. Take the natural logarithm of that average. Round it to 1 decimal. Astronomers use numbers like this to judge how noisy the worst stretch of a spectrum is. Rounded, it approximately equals 1.0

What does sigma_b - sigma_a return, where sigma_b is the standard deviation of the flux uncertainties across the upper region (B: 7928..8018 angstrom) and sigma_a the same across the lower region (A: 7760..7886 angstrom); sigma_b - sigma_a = -0.71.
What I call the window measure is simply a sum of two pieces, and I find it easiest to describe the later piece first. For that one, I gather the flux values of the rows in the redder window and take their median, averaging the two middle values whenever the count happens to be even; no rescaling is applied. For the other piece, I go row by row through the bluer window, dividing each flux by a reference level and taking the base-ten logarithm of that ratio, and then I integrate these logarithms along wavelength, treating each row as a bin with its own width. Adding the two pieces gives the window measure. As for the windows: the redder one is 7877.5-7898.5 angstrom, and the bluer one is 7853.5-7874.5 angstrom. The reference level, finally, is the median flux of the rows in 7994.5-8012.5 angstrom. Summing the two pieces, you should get 10.3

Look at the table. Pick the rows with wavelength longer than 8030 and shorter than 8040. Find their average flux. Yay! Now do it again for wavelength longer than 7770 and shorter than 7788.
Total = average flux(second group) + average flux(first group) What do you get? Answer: 22.0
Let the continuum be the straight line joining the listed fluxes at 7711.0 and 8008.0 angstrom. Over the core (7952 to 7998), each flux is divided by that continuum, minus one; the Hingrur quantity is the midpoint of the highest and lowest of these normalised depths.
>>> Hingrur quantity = 0.13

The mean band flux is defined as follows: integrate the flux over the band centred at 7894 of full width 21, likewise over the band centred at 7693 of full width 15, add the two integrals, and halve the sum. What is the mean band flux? 191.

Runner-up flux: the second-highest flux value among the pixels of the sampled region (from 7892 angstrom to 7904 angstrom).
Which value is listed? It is 10.3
